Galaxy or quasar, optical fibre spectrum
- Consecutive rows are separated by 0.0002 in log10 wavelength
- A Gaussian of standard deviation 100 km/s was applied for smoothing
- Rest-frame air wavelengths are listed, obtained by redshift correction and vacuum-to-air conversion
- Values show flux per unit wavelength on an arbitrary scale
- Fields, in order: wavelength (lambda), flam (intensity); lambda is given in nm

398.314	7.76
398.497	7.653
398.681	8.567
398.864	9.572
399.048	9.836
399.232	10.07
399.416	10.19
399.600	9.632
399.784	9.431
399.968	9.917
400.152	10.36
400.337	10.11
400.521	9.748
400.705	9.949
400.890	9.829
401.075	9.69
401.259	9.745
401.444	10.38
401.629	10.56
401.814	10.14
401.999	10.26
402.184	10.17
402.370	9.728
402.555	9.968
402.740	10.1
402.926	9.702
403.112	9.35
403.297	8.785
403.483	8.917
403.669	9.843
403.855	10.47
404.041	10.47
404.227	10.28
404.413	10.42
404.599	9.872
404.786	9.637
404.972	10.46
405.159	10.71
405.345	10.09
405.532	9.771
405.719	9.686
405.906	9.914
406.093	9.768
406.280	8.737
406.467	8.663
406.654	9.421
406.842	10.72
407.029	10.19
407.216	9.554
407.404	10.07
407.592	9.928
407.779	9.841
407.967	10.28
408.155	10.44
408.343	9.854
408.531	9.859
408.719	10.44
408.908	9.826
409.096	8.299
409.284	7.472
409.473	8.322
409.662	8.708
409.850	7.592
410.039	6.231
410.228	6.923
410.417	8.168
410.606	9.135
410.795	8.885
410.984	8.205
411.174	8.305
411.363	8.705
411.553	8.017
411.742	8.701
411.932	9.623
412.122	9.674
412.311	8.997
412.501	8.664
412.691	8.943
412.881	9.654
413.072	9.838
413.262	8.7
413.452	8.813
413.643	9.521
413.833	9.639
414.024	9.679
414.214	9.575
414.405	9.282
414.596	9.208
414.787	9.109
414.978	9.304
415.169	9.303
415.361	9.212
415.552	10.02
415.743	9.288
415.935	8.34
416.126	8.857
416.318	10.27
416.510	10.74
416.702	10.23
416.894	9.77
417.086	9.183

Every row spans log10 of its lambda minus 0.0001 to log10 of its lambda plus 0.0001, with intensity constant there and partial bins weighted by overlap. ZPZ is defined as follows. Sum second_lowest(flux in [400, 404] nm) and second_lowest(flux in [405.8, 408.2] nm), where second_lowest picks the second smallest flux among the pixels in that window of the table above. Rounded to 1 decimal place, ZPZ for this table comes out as 17.7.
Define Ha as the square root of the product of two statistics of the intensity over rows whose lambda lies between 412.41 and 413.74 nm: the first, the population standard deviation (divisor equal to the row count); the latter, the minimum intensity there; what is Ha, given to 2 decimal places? 1.99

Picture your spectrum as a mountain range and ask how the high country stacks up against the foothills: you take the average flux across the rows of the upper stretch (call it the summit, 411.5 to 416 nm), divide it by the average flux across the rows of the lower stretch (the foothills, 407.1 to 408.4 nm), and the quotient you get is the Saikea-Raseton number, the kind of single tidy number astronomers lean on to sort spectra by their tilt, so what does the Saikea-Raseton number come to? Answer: 0.92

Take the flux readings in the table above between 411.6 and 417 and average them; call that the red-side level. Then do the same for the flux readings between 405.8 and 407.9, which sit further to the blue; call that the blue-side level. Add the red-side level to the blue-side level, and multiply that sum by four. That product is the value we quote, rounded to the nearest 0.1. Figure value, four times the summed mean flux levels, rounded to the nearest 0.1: 76.4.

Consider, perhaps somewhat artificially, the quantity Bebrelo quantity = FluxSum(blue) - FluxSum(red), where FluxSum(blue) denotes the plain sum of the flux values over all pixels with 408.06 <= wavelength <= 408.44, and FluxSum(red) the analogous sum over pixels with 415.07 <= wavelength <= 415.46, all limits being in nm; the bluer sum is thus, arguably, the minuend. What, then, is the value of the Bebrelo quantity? 2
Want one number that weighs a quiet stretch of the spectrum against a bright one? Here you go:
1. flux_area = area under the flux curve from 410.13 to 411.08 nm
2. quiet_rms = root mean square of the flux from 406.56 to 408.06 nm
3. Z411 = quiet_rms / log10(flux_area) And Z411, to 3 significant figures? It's 11.2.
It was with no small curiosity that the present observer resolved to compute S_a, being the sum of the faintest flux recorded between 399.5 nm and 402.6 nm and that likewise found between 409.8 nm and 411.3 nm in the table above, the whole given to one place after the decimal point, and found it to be 15.7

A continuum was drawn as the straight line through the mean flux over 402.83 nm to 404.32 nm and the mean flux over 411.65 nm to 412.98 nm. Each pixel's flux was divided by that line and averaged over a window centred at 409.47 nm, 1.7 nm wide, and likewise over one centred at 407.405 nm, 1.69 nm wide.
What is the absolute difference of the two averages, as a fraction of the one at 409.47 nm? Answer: 0.21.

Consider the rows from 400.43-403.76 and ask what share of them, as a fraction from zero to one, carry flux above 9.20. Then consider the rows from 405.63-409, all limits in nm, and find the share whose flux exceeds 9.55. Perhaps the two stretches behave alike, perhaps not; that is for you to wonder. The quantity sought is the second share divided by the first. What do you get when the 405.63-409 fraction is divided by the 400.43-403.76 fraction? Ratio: 0.94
